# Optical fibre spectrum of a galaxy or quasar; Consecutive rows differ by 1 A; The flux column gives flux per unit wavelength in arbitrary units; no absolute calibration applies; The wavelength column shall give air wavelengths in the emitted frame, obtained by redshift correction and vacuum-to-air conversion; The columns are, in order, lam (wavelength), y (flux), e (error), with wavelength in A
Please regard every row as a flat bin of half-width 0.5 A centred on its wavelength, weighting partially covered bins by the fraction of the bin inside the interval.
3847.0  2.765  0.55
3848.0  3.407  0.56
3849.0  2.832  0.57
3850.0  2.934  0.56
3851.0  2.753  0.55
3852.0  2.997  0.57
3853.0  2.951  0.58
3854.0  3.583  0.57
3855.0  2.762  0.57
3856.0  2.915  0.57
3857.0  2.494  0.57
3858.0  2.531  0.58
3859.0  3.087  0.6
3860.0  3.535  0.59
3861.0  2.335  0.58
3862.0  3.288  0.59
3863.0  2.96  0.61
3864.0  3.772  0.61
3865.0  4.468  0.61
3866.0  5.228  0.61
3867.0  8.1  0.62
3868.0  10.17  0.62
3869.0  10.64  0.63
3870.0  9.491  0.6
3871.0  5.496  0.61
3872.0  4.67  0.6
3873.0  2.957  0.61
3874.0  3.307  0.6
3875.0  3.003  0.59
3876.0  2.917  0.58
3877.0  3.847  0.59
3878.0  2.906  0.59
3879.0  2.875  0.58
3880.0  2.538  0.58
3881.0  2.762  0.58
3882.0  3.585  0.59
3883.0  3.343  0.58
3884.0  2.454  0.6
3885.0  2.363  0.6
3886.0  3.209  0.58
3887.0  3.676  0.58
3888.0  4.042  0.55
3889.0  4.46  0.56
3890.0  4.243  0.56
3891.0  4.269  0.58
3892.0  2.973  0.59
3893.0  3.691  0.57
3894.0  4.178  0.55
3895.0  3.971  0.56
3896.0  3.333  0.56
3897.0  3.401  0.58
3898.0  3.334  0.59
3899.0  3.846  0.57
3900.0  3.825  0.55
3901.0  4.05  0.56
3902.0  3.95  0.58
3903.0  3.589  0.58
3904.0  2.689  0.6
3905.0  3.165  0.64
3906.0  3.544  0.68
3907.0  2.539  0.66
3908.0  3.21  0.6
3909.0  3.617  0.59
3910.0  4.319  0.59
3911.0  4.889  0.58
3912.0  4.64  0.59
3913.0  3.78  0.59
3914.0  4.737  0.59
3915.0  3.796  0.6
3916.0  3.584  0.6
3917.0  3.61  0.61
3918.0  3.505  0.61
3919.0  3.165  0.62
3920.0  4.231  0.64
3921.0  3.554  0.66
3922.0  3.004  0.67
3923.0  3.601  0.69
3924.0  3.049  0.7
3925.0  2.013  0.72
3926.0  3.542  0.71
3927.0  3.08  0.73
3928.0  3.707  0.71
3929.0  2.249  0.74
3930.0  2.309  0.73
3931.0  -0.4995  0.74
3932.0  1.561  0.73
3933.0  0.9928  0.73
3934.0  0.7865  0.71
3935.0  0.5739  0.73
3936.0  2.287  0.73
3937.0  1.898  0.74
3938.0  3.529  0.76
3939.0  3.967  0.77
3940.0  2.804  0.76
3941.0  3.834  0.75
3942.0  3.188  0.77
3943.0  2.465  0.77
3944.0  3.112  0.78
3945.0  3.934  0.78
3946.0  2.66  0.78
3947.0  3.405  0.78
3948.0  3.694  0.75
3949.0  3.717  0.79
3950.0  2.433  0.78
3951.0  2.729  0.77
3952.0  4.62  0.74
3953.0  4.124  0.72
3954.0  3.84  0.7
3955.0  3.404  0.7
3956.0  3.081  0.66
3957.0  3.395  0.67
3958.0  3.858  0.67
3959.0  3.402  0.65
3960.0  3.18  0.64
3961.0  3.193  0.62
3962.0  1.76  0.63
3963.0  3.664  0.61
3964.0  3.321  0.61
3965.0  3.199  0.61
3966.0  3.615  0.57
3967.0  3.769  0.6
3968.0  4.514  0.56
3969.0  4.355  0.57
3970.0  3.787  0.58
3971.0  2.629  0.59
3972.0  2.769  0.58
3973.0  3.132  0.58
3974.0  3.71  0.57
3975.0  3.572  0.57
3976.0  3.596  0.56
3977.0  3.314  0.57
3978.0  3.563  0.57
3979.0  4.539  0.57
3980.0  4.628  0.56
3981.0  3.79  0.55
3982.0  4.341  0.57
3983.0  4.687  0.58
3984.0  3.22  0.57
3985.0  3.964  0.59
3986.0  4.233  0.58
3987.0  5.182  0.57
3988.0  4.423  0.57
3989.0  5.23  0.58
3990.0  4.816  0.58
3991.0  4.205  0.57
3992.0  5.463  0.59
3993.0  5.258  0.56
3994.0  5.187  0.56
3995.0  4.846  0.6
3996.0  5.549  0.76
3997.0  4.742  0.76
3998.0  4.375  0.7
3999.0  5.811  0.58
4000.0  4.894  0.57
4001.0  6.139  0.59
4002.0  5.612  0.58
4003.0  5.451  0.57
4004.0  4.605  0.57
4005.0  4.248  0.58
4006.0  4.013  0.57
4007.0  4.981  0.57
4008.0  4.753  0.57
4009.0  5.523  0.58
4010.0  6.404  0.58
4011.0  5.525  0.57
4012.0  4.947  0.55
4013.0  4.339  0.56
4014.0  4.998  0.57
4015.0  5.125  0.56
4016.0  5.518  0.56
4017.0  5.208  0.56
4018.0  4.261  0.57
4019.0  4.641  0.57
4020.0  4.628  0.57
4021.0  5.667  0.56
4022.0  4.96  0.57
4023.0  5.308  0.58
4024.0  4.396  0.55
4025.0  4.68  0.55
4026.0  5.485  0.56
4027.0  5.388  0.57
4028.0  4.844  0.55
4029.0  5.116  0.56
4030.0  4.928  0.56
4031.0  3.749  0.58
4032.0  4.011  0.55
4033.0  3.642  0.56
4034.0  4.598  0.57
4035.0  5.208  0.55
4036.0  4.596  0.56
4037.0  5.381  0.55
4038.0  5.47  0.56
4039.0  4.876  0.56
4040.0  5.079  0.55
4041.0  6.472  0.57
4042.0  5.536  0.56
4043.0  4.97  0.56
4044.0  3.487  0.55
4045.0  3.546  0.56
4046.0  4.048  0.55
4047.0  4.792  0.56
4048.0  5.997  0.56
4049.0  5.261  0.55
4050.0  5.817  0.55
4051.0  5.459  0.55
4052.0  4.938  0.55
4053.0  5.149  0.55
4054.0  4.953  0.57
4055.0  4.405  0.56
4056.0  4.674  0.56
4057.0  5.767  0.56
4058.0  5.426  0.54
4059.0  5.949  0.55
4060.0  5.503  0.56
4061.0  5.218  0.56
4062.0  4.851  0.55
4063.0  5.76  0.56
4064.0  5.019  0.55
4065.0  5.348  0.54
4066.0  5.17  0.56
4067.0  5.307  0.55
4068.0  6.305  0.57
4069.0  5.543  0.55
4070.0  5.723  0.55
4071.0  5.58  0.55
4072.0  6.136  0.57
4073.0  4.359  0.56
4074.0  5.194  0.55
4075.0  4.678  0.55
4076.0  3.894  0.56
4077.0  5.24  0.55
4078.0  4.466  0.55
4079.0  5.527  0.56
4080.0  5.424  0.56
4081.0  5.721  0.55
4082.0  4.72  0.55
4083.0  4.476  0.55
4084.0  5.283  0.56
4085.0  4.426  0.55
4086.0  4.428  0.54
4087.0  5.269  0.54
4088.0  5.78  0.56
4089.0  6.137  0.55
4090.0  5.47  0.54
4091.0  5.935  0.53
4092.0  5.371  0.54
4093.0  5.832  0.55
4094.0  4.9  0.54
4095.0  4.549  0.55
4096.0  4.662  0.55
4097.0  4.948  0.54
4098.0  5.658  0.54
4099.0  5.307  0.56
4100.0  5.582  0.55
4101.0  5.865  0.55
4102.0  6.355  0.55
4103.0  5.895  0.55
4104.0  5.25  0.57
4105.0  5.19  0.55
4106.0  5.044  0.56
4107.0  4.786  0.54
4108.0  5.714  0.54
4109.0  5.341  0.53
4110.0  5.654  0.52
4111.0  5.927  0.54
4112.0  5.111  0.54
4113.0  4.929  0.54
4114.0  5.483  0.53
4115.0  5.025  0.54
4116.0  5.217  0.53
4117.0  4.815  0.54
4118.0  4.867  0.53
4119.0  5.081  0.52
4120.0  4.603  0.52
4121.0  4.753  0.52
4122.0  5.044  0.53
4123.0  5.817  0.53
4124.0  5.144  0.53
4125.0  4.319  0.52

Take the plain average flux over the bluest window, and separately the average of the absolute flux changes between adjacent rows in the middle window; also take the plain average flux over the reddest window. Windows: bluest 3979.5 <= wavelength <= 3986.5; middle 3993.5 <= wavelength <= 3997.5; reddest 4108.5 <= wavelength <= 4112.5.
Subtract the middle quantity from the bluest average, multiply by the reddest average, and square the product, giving 373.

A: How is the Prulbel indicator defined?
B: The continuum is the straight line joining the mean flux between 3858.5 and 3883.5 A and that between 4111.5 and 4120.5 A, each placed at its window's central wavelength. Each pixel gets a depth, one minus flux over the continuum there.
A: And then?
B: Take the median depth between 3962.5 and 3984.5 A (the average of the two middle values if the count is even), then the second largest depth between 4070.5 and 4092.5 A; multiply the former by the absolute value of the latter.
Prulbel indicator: 0.02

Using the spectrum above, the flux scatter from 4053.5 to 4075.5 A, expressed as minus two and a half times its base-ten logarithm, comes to 0.7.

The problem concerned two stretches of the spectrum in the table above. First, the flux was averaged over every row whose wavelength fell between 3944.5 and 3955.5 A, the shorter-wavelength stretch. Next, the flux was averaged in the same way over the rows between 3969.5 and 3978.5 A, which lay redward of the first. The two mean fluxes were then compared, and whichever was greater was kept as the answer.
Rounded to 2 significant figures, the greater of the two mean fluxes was 3.5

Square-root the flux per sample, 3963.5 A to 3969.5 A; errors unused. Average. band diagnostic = 1.94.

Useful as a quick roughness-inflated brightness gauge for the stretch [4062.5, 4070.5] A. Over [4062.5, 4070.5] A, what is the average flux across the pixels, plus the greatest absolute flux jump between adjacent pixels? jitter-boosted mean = 6.5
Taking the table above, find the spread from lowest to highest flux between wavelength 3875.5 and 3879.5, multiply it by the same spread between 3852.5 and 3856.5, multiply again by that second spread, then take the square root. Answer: 0.81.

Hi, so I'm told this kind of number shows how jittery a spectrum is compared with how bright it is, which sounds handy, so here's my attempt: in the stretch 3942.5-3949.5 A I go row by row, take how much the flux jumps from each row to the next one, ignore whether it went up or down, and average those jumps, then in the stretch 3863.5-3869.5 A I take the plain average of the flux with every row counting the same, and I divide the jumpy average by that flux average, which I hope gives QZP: 0.090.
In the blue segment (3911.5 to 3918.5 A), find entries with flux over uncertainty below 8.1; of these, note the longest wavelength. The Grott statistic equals 3918.0 A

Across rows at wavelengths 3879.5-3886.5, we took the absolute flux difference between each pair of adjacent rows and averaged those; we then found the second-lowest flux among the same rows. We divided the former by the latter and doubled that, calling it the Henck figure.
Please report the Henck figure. 0.42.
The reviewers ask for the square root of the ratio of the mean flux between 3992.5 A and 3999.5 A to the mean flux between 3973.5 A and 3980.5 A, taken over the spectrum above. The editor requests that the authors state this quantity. 1.15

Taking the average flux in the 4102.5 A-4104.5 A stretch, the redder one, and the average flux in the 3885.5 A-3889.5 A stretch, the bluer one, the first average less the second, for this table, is 1.7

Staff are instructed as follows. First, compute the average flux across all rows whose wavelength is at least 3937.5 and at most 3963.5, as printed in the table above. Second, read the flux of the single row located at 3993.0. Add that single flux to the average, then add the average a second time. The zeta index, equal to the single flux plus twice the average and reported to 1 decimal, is 11.9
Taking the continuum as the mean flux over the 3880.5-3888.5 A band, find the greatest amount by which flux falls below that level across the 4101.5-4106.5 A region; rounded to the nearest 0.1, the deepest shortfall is -1.9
